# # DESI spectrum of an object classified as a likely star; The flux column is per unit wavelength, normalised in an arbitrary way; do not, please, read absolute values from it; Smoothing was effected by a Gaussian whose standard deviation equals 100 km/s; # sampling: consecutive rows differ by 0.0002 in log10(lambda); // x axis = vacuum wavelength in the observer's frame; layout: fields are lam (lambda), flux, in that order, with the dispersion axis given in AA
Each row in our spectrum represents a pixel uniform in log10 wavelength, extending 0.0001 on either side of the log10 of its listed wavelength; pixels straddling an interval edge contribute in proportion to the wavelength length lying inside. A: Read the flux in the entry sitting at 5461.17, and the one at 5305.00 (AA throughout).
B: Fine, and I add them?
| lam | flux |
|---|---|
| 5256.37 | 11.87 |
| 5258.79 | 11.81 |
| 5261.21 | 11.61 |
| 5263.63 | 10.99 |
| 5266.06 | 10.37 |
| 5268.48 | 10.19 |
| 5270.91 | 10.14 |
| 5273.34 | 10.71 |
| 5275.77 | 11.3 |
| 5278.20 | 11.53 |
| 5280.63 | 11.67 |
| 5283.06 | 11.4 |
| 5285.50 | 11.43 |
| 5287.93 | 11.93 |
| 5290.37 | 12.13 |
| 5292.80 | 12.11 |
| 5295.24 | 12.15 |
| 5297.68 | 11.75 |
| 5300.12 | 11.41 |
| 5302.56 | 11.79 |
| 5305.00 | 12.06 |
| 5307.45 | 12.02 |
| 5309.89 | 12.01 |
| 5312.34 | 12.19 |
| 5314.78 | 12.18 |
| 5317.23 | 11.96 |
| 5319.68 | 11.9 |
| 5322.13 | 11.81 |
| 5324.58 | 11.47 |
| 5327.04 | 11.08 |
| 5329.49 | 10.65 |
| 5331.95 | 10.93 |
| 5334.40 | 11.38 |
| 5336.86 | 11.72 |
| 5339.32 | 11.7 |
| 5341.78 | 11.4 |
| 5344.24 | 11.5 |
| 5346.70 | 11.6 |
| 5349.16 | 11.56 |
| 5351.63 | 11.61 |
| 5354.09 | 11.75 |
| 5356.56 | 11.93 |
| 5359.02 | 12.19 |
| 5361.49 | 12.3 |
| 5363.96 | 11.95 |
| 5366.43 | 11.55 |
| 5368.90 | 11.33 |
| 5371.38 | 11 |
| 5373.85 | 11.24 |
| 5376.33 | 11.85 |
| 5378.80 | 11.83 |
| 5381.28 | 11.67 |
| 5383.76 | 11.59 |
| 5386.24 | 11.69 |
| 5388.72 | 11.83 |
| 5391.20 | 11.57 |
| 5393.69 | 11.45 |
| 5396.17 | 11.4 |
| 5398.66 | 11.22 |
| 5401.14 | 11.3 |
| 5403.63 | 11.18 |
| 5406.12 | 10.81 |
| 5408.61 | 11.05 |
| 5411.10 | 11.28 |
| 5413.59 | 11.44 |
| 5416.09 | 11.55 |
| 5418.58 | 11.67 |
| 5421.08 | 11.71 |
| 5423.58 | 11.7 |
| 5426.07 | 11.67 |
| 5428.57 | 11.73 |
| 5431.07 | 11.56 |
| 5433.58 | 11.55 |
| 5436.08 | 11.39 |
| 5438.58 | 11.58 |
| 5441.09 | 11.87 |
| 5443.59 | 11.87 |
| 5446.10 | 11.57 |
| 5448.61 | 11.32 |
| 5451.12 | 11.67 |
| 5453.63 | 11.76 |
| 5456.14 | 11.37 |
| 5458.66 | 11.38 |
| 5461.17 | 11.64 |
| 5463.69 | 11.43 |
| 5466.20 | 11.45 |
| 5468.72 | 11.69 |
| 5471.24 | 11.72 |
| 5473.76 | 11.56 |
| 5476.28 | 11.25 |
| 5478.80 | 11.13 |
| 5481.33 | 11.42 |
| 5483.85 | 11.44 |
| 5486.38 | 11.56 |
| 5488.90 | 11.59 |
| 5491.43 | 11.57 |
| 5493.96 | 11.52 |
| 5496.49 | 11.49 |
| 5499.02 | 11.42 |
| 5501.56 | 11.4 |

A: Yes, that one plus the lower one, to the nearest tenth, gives 23.7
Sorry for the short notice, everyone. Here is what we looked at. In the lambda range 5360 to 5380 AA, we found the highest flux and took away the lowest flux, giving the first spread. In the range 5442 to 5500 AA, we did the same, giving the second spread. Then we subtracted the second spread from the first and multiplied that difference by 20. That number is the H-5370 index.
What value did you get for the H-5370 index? 11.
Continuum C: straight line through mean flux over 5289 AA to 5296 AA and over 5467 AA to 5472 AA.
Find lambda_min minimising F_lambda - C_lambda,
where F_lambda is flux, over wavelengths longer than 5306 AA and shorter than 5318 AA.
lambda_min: 5317.23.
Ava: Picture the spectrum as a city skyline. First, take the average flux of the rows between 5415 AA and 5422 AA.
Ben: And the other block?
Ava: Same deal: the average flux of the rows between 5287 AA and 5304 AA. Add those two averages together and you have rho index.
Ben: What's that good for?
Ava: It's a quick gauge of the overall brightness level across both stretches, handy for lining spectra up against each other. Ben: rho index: 23.5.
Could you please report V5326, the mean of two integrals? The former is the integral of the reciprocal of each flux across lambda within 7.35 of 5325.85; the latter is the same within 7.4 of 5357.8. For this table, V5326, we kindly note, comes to 1.27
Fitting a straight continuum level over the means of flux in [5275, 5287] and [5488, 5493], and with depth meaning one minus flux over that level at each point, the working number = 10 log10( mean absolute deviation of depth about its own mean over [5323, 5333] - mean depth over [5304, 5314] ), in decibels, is -11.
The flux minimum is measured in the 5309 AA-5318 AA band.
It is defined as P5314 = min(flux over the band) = 11.96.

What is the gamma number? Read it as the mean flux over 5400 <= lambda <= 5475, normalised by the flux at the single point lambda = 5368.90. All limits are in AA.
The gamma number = 1.02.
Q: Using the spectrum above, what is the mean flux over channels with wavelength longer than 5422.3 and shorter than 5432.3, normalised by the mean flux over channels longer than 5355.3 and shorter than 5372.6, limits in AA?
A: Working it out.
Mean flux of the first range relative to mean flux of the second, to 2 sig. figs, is 0.99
